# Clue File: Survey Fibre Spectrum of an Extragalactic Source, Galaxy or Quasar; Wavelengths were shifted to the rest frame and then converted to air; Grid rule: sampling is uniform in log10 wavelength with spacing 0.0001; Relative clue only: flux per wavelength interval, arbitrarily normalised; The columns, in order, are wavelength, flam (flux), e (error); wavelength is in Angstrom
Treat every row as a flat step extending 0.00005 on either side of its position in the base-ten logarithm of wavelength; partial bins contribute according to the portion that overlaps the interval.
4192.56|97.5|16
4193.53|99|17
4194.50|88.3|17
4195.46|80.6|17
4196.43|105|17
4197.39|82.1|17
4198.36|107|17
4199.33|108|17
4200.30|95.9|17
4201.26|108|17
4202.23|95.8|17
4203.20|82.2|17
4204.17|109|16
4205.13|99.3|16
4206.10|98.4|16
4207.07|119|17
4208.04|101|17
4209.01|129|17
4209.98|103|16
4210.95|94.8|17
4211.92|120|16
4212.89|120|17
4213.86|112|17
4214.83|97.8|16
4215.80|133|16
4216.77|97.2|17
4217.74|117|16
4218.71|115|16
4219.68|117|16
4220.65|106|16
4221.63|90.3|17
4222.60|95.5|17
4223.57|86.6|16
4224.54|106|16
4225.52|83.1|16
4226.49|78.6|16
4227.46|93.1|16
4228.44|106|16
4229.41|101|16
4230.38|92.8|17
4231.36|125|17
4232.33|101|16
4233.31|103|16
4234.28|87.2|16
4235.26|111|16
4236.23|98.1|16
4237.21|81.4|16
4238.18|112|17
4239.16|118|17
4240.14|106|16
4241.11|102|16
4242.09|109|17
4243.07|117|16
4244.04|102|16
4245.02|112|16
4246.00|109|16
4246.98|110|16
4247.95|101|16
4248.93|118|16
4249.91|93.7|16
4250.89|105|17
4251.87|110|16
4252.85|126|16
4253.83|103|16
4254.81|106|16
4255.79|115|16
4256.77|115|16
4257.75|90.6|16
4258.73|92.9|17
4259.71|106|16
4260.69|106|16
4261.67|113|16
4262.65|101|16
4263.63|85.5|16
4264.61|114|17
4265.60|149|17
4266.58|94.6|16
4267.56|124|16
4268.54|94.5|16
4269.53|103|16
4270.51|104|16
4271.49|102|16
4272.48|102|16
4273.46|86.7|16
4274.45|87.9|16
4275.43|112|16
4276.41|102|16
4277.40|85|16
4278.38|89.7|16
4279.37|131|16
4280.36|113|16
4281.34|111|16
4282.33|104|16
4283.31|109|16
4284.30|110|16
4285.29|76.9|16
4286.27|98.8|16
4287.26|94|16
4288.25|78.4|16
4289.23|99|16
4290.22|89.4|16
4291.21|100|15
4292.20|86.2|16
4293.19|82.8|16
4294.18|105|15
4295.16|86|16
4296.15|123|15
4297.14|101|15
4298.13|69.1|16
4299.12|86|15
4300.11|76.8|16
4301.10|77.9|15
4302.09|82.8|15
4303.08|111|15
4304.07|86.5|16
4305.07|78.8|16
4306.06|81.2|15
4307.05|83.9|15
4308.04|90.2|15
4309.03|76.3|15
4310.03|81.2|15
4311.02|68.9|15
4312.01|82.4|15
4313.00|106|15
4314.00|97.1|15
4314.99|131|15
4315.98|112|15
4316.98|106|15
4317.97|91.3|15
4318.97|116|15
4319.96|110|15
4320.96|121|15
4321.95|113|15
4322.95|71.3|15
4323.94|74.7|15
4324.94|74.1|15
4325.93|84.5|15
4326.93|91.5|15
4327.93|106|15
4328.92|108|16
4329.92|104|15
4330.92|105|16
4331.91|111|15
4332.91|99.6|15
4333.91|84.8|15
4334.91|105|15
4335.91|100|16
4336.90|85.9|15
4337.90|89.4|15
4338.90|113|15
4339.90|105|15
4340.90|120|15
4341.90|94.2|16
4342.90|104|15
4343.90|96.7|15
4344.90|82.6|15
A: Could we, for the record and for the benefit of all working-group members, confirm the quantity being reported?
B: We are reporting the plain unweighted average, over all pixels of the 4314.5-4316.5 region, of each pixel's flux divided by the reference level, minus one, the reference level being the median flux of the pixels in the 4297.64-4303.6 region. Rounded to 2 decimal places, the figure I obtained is 0.51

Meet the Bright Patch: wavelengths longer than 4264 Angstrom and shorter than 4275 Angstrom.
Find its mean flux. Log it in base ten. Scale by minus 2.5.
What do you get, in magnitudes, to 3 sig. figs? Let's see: -5.06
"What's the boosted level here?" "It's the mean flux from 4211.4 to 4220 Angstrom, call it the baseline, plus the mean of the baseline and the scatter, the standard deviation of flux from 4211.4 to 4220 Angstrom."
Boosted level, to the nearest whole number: 177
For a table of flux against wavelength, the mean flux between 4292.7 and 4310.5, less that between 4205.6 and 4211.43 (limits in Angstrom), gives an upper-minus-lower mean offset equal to -20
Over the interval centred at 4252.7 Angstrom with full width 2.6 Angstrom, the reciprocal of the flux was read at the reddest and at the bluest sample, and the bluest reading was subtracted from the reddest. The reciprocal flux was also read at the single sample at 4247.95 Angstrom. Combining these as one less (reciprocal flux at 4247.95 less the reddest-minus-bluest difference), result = 0.991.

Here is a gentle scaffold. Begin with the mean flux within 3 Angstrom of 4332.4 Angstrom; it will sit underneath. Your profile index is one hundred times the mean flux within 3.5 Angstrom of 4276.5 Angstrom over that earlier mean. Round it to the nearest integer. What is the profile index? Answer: 98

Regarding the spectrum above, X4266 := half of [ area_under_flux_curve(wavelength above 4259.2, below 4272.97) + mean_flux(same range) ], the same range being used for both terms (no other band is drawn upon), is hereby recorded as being 790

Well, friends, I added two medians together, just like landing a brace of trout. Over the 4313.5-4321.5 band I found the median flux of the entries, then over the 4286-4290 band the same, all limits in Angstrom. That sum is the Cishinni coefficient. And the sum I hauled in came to 207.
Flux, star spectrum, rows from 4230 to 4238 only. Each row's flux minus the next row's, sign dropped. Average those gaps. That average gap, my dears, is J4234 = 18.2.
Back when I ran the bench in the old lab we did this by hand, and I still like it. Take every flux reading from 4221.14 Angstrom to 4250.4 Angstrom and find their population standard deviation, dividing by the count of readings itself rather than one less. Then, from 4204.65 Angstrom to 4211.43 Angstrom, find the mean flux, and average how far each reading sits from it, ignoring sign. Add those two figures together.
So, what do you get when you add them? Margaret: 21.6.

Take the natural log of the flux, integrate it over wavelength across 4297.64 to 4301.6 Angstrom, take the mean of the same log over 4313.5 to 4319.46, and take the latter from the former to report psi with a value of 12.5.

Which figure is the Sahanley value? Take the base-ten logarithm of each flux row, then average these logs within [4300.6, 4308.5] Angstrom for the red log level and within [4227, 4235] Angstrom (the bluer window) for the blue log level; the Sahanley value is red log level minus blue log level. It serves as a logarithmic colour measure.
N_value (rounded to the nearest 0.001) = -0.068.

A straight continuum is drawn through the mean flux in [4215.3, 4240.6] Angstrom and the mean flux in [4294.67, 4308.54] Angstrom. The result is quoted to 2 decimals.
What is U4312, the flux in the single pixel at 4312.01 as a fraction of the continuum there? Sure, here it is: 0.96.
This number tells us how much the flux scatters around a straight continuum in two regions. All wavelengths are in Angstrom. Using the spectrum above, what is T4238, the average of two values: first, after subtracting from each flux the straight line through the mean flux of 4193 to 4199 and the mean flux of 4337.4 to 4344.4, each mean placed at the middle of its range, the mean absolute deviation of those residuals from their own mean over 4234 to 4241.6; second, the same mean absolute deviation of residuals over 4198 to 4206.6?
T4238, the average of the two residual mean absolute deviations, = 8.3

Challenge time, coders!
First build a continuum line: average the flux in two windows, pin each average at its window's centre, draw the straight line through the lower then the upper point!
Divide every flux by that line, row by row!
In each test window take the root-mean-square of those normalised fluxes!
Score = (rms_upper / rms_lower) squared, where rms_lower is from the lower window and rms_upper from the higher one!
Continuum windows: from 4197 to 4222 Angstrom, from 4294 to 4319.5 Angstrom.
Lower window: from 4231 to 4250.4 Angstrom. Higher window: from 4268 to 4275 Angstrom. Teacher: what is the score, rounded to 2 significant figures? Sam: 0.91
